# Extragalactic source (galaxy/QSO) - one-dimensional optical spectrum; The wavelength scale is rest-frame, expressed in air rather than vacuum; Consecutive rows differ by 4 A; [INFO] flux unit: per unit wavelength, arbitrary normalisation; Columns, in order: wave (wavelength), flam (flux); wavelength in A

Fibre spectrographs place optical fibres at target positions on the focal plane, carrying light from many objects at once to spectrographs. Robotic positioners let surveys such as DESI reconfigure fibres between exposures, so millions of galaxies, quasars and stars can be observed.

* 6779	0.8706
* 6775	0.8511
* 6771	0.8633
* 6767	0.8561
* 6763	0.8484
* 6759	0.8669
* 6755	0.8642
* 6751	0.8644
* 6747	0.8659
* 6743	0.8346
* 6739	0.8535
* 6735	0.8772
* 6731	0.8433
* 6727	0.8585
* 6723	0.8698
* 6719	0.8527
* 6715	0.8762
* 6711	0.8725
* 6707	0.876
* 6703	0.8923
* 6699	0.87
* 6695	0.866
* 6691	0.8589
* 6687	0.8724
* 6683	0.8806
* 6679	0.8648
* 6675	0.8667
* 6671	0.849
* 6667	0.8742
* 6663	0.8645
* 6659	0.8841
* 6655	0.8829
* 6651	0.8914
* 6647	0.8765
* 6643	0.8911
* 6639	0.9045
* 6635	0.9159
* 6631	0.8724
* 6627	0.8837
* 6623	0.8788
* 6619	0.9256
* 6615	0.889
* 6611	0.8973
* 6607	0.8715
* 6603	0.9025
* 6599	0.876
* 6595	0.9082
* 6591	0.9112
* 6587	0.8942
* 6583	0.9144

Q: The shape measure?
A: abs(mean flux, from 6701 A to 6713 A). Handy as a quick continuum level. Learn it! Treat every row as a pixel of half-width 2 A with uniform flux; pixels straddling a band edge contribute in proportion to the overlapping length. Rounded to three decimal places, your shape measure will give 0.880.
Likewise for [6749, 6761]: 0.865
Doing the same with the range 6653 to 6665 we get 0.877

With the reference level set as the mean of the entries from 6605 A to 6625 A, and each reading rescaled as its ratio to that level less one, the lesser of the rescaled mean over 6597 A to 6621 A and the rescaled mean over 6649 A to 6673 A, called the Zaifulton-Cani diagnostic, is -0.020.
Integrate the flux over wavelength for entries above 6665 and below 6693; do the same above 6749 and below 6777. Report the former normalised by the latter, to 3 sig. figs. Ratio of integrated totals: 1.01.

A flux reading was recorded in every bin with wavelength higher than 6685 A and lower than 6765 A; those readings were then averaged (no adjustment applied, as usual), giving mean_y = 0.864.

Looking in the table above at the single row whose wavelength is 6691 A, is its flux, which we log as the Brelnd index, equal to 0.8589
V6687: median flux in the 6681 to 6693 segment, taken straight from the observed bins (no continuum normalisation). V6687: 0.872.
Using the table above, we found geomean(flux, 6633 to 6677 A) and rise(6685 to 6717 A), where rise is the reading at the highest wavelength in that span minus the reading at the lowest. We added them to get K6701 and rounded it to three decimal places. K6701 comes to 0.886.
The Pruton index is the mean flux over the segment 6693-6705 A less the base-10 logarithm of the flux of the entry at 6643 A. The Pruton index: 0.926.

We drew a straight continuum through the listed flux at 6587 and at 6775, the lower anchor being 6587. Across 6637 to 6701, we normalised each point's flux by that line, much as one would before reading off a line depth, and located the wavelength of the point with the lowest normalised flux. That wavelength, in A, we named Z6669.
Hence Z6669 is 6671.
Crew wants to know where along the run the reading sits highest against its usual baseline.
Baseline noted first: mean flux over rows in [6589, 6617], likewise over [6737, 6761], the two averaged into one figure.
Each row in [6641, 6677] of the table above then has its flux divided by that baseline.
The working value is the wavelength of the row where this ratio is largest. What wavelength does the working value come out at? 6651 A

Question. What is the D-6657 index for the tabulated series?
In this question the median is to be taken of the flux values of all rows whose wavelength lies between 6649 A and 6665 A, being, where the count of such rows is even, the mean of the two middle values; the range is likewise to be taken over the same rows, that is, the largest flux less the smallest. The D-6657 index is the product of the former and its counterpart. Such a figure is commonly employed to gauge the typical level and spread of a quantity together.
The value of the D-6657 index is 0.024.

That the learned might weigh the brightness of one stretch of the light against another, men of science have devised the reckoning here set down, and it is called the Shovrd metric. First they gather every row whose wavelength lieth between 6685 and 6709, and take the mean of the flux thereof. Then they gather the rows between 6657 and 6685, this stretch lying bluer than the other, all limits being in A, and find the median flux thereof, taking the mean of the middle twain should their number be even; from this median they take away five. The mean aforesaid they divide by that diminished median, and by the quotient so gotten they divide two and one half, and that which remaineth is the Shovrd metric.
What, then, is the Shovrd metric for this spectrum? -11.8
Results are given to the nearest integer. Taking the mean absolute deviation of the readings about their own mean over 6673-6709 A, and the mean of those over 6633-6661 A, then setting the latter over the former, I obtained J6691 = 120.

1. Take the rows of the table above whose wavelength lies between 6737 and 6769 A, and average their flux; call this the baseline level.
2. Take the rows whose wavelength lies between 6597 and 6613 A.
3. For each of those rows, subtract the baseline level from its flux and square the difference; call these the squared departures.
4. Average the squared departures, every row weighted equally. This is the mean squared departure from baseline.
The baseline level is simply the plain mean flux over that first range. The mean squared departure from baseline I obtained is 0.0011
